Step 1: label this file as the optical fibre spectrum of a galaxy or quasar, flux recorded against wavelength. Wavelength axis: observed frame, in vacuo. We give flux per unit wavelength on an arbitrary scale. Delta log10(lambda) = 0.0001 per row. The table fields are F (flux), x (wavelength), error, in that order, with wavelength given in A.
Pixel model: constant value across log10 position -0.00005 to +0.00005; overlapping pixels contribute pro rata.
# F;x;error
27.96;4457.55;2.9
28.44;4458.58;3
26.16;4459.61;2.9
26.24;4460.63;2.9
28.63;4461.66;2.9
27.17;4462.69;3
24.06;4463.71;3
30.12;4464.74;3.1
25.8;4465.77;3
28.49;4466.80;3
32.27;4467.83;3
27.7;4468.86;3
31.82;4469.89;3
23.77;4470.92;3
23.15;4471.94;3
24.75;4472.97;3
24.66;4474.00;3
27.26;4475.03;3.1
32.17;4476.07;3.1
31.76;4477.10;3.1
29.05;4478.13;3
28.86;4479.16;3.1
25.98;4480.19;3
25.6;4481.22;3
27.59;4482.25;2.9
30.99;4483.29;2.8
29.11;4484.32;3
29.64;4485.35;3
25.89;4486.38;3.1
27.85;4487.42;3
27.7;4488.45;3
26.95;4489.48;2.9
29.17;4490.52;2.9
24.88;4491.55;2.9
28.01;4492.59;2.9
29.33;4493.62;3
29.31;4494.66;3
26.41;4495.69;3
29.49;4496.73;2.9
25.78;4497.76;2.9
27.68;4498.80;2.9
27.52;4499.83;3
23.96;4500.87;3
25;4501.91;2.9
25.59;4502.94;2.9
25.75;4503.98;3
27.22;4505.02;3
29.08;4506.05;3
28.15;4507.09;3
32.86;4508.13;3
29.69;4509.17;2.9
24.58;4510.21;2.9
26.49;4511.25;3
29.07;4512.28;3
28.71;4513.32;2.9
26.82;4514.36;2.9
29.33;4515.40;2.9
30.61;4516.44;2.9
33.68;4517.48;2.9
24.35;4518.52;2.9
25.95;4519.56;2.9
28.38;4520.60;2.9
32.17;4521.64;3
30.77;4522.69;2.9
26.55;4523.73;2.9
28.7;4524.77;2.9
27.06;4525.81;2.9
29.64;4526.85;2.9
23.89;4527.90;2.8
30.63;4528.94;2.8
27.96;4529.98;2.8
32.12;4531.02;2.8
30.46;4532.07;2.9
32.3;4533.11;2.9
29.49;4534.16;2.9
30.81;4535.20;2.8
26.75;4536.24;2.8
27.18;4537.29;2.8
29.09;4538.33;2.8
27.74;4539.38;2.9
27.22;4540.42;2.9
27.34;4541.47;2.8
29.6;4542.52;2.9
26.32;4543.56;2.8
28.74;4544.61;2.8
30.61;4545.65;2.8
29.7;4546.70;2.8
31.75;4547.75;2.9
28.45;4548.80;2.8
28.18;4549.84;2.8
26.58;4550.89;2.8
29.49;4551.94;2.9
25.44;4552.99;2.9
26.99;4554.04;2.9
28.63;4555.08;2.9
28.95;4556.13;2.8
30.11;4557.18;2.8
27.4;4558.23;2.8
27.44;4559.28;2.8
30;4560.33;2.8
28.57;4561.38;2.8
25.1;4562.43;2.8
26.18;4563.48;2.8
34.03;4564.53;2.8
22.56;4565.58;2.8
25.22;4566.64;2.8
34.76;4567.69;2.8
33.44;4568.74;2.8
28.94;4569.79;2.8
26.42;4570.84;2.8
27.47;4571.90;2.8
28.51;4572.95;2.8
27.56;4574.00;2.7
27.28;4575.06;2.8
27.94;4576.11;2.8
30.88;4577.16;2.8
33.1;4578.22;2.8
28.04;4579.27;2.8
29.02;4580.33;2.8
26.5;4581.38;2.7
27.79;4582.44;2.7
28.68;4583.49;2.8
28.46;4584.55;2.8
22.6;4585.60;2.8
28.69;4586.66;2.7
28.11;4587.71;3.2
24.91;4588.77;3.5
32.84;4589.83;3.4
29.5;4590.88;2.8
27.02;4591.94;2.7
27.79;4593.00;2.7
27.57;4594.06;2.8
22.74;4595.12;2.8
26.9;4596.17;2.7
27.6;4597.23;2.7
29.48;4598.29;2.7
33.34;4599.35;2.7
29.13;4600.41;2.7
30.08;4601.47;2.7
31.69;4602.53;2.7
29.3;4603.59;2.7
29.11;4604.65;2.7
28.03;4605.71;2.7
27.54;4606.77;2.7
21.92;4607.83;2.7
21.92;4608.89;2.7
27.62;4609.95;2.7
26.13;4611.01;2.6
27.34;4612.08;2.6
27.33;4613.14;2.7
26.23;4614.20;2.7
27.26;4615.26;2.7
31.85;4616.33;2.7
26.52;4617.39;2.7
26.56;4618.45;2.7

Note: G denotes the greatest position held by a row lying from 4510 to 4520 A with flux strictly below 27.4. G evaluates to 4519.56 A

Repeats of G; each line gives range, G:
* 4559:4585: 4581.38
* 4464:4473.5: 4472.97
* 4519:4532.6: 4527.90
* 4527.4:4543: 4541.47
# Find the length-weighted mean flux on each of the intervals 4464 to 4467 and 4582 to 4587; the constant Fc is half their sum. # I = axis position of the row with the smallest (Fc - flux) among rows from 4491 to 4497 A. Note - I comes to 4496.73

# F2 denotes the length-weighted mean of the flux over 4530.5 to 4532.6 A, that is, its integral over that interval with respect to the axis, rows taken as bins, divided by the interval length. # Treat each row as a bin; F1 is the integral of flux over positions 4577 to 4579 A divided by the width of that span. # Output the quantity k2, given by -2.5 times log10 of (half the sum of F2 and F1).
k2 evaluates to -3.74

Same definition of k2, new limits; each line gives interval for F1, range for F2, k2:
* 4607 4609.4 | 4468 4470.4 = -3.55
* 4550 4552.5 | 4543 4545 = -3.61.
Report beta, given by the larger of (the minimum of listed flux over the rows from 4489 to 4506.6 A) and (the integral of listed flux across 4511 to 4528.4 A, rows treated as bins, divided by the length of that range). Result 28.4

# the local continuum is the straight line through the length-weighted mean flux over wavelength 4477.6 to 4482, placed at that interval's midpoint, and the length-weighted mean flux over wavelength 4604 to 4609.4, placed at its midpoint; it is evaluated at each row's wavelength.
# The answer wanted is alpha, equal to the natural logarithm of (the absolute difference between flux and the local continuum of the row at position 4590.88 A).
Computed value 1.25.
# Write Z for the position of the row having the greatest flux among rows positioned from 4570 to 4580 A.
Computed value 4578.22 A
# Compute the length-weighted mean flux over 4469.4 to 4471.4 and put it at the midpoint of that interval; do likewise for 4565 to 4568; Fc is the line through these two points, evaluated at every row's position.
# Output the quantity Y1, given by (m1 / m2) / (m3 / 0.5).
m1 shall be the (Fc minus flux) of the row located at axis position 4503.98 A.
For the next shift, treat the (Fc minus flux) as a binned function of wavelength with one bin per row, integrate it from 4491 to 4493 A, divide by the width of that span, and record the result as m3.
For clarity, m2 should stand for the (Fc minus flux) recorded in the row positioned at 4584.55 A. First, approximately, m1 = 2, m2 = -1.5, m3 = 1.2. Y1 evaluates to -0.5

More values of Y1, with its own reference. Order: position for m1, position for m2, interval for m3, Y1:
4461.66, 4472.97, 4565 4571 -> 0.1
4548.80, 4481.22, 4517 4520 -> 0.5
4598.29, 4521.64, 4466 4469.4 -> -0.2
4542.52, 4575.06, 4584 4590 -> -10.5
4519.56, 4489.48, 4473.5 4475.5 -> 0.6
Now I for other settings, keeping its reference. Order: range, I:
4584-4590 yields 4589.83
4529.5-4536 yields 4533.11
